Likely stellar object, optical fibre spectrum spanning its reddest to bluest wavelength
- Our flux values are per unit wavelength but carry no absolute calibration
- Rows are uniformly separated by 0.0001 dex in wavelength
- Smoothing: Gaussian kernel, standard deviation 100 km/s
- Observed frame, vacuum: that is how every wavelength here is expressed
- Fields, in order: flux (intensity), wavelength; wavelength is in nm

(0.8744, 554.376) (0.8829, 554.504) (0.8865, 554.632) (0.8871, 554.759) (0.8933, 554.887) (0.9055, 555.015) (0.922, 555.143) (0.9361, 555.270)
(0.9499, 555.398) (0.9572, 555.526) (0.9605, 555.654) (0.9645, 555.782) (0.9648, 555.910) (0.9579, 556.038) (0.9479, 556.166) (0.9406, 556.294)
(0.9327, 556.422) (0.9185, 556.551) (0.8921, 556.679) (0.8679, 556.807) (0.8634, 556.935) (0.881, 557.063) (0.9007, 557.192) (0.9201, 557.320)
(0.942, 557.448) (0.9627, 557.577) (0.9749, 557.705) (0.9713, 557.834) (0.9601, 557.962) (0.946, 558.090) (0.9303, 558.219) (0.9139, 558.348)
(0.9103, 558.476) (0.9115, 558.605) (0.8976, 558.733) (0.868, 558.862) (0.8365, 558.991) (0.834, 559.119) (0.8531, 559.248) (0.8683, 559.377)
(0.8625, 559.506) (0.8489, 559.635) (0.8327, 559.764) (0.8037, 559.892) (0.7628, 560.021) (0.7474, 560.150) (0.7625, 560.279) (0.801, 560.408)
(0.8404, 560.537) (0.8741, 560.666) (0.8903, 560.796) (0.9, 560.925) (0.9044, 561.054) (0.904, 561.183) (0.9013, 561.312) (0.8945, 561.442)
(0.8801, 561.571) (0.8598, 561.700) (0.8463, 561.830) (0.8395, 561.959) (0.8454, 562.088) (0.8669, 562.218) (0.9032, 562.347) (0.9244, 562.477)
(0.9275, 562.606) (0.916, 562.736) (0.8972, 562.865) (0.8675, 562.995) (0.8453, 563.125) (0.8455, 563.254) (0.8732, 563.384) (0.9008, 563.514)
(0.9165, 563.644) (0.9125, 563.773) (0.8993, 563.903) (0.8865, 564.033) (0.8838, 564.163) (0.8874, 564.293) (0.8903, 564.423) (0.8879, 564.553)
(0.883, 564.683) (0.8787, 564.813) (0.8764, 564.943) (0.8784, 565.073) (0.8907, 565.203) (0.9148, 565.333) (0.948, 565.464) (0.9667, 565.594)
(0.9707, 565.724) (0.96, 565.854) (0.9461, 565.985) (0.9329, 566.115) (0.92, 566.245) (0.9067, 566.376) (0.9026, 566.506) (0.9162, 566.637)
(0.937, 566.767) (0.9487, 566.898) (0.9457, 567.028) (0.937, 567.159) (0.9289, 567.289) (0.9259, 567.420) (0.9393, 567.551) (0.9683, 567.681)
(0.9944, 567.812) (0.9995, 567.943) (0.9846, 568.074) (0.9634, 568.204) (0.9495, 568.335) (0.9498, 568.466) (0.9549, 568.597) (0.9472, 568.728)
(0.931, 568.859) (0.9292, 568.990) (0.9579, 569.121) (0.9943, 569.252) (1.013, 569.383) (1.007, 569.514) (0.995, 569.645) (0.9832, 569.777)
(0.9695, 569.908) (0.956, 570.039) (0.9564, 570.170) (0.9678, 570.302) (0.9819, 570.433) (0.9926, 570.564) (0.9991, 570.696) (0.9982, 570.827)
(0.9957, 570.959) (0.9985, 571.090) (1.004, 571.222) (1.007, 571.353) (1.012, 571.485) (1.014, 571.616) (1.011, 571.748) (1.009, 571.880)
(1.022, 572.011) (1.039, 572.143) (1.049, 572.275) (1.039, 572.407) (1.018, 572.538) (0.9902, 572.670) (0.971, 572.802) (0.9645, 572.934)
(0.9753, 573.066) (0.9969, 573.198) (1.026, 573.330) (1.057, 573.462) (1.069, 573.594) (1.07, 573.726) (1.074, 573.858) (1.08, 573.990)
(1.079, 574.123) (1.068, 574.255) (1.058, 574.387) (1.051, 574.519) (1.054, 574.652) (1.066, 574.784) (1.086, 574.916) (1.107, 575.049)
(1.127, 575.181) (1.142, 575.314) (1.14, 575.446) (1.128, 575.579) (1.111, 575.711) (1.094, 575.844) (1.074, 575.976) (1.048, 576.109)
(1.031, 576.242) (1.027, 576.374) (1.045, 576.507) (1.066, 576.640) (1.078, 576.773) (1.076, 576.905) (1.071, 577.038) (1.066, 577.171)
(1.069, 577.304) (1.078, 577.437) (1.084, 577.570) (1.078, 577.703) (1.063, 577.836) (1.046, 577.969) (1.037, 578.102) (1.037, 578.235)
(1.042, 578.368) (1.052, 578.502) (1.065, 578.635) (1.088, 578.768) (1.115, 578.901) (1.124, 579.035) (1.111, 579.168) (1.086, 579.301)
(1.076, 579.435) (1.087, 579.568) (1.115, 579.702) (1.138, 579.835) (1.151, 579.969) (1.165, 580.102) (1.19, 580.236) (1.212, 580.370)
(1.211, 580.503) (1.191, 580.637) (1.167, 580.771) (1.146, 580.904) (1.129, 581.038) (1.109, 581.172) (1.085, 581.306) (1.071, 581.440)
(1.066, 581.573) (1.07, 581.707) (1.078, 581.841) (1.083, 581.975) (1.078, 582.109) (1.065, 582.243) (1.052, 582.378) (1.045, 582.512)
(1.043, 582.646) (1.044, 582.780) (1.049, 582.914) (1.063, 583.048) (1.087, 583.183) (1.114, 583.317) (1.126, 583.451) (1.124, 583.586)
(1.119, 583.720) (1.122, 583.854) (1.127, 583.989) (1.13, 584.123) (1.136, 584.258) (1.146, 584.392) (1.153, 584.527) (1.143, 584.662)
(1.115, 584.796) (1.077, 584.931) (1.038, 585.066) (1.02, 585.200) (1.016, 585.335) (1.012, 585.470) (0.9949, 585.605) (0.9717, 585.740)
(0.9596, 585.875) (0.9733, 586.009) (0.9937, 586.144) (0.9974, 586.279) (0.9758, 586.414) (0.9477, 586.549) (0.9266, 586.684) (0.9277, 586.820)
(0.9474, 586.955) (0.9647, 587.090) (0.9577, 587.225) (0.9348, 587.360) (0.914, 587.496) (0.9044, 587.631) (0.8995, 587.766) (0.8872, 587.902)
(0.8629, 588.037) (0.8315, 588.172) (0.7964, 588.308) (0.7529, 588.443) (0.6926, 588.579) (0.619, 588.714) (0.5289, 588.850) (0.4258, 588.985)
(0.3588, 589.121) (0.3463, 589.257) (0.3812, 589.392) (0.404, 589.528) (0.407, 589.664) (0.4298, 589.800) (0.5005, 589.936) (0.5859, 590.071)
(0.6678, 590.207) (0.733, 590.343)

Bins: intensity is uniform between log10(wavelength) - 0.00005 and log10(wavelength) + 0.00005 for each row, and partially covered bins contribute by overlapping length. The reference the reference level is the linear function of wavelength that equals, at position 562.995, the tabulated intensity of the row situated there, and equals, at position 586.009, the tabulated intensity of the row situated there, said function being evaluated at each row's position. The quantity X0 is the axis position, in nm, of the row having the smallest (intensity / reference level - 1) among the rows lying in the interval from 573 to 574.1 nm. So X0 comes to 573.066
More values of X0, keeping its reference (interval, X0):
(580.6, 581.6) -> 581.573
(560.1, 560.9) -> 560.150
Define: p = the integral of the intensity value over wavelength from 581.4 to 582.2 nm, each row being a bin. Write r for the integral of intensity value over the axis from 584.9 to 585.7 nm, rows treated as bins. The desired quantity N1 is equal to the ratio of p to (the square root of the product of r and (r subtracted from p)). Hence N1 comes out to 4.6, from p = 0.86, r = 0.82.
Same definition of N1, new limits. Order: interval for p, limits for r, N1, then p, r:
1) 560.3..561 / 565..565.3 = 2.0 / 0.60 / 0.27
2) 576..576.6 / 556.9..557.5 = 2.9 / 0.62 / 0.54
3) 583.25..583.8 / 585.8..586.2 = 2.1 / 0.62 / 0.39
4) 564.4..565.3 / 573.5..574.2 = 4.3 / 0.80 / 0.75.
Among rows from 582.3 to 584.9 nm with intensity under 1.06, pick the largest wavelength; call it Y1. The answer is 582.914 nm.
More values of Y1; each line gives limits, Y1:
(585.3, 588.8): 588.714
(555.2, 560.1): 560.021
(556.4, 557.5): 557.448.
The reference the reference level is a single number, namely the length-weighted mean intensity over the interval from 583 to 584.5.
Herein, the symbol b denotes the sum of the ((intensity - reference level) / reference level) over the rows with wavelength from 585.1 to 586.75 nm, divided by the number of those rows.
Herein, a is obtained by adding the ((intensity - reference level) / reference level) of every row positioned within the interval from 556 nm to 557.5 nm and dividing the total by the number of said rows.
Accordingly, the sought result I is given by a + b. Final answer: -0.31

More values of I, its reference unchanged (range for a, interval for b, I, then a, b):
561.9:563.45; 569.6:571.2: -0.34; -0.21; -0.12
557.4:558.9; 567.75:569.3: -0.31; -0.17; -0.14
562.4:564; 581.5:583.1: -0.25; -0.20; -0.05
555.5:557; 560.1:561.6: -0.40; -0.17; -0.23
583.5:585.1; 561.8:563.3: -0.22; 0.00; -0.22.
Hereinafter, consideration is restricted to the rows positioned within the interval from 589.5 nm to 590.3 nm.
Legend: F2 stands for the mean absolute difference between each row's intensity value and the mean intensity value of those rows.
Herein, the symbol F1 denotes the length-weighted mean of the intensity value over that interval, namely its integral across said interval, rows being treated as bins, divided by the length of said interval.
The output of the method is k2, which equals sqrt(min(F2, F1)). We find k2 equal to 0.293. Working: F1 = 0.51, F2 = 0.086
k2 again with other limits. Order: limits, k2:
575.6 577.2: 0.136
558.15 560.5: 0.209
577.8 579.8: 0.160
